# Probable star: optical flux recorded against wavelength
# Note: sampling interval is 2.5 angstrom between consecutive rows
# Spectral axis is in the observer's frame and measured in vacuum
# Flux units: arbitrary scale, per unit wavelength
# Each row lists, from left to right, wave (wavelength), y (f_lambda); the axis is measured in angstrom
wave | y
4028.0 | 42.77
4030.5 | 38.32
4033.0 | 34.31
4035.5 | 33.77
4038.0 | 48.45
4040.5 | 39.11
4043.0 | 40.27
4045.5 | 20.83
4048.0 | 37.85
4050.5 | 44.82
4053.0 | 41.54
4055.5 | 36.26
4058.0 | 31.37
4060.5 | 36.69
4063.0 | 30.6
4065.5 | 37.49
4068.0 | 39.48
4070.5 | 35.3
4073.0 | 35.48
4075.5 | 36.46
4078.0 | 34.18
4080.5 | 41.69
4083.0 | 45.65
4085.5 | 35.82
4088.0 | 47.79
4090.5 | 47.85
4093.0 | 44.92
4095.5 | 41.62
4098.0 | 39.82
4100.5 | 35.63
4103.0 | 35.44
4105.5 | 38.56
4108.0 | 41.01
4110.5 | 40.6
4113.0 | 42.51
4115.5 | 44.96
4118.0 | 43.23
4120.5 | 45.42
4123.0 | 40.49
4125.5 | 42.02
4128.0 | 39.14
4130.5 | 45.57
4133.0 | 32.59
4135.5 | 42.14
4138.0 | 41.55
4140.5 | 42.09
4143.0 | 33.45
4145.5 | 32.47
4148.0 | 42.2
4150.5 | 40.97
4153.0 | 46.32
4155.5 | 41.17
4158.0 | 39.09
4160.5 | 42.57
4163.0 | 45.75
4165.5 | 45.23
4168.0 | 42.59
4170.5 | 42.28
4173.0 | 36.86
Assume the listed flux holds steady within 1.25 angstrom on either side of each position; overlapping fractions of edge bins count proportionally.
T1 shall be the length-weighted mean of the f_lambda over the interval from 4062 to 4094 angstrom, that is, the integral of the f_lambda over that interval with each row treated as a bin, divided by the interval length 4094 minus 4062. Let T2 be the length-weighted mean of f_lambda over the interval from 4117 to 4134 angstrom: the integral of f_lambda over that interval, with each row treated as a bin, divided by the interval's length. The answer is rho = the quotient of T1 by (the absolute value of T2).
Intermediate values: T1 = 39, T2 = 41.3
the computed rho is 0.96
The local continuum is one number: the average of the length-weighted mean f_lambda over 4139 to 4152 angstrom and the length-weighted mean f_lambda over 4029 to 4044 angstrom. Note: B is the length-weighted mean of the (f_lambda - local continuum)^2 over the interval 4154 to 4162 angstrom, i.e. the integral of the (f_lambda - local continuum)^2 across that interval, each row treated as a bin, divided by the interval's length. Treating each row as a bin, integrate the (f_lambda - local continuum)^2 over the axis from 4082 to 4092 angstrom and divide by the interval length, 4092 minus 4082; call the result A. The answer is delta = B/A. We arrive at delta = 0.2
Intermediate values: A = 55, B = 10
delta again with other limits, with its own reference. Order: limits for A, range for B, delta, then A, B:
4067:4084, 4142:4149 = 1.8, 15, 27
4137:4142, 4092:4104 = 1.3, 10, 13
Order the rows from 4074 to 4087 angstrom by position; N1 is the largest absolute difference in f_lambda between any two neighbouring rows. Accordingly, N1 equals 10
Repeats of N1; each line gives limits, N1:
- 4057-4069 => 7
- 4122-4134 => 13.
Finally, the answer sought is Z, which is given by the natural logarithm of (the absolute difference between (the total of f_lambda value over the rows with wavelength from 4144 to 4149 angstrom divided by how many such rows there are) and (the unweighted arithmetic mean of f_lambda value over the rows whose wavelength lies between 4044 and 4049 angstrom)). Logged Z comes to 2.1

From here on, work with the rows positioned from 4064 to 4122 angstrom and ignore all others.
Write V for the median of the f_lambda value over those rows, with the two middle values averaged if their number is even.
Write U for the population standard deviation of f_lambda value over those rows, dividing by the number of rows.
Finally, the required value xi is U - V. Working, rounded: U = 4.20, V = 40.6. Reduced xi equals -36.4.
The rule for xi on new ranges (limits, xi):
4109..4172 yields -38.4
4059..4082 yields -33.5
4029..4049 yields -30.8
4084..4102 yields -36.8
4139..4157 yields -36.5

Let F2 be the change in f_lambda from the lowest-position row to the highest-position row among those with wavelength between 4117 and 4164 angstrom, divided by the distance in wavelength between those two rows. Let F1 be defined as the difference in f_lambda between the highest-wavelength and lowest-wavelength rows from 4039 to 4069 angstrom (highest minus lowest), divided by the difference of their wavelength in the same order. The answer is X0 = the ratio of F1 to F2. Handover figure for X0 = 0.2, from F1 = 0.01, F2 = 0.1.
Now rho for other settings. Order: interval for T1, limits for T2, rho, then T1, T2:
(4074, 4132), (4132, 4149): 1.08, 41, 38.1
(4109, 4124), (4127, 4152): 1.09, 43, 39.3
